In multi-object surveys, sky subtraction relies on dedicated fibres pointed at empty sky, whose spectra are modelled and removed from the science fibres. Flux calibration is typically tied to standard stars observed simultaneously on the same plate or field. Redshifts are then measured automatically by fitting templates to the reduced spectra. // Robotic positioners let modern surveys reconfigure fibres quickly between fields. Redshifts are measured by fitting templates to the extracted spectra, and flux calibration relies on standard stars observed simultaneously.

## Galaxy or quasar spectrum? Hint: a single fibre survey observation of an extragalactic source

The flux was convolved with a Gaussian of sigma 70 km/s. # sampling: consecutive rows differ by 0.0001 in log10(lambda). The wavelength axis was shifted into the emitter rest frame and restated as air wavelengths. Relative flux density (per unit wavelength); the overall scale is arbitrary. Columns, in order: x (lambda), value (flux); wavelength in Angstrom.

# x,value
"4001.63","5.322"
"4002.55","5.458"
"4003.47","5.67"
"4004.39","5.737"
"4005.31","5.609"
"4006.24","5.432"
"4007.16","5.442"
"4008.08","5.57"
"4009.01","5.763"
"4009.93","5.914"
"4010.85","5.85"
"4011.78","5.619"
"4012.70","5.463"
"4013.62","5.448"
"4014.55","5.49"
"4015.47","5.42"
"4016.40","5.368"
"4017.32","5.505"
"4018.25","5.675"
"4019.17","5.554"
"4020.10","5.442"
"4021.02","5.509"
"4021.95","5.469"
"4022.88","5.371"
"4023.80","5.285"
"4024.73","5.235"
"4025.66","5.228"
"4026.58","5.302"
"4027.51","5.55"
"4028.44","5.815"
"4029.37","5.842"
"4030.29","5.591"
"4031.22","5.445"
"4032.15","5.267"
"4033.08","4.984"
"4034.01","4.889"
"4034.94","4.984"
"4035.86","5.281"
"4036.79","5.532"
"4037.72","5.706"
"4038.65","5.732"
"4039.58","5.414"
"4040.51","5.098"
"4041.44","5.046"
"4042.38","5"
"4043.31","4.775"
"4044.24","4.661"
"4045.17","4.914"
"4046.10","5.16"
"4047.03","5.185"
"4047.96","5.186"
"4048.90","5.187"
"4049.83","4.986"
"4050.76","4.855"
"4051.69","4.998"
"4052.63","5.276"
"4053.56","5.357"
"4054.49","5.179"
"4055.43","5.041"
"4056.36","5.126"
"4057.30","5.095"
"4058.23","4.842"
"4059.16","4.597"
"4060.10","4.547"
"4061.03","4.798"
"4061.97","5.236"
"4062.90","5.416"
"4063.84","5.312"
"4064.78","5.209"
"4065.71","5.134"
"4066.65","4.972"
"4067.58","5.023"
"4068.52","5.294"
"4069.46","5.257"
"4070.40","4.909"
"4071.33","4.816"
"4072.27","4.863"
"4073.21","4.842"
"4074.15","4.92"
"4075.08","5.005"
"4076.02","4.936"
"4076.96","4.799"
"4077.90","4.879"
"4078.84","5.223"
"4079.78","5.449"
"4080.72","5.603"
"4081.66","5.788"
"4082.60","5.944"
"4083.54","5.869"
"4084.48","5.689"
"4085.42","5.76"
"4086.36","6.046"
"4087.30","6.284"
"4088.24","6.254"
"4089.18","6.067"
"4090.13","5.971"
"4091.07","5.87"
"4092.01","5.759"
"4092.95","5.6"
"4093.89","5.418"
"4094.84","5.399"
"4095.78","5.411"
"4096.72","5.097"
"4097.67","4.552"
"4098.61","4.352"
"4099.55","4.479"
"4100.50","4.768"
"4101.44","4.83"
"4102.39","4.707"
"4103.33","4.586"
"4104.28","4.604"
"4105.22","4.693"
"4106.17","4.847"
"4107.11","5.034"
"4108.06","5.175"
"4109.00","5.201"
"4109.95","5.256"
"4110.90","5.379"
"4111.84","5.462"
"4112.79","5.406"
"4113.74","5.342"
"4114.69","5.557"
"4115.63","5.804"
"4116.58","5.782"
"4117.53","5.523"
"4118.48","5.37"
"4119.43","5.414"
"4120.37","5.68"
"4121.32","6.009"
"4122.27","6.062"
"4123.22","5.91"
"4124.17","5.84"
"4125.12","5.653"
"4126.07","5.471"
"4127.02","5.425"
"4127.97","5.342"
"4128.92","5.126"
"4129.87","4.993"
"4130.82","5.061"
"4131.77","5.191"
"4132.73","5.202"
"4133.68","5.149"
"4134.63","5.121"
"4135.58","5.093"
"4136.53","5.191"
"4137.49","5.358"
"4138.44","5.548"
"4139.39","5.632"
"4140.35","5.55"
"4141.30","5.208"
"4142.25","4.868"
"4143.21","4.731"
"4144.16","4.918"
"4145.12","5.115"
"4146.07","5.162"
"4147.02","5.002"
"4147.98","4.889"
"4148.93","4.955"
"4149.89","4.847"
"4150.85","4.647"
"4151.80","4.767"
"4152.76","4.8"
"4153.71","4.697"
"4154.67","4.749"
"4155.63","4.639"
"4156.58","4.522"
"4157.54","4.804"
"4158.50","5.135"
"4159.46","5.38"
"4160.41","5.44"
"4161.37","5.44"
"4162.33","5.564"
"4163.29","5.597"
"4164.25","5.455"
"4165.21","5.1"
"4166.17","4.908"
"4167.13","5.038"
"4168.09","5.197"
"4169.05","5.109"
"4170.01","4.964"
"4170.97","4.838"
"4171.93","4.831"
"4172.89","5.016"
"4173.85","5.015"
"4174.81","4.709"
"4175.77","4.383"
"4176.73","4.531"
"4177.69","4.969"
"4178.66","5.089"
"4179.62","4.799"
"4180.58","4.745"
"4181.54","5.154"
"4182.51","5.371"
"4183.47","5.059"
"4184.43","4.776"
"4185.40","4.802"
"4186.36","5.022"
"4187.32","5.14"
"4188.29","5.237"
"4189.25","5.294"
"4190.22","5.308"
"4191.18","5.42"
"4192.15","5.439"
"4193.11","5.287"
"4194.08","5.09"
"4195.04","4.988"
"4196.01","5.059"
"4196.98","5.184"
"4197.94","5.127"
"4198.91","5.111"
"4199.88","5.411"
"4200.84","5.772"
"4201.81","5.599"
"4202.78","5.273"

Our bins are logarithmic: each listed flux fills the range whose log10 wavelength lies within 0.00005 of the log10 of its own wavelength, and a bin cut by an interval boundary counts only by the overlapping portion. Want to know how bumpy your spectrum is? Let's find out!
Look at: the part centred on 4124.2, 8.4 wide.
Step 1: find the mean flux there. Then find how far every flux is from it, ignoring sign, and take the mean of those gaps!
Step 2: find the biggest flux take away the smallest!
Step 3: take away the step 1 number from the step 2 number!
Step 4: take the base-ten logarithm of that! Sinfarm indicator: -0.30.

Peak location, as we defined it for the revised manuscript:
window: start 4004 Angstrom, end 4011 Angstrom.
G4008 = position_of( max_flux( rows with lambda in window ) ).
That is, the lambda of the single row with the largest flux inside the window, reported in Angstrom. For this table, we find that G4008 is 4009.93 Angstrom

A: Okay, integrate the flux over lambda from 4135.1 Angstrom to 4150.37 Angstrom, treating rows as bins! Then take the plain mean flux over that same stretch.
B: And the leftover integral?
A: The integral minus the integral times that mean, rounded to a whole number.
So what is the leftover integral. -323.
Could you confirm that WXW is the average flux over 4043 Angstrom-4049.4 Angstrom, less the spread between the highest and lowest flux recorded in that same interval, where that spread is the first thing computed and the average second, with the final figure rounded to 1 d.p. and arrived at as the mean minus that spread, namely 4.5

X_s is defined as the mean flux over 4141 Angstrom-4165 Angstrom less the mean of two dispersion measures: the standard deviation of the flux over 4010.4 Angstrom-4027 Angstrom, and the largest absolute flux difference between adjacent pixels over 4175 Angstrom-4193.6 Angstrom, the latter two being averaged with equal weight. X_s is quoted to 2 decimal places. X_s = 4.72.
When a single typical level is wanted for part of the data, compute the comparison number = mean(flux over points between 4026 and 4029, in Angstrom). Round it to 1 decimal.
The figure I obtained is 5.6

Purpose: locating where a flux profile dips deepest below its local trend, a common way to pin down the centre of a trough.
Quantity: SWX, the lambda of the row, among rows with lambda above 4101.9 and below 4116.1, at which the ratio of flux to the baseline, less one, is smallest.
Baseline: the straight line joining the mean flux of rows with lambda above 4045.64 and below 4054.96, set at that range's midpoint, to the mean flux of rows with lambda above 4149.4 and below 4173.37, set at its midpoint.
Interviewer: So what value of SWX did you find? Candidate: 4103.33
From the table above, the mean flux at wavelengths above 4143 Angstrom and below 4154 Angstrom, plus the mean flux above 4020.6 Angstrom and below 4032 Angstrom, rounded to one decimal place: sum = 10.3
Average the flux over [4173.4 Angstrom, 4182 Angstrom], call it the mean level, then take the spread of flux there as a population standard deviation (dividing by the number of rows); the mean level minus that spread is 4.6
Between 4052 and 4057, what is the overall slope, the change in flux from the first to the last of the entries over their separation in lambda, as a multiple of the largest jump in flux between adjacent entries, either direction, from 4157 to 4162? -0.12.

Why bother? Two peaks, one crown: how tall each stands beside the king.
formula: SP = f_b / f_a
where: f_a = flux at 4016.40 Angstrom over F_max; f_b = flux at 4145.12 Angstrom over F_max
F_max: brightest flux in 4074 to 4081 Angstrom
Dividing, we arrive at 0.95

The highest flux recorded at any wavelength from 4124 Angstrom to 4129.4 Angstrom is 5.84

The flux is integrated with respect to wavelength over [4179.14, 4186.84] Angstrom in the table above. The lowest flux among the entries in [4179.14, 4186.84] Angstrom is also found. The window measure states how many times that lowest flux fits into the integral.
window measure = 8.1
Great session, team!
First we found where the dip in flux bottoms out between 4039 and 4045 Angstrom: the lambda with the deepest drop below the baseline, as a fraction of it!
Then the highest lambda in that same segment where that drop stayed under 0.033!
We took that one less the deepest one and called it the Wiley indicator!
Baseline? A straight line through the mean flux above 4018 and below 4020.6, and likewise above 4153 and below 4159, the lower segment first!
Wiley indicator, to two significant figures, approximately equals -4.7 Angstrom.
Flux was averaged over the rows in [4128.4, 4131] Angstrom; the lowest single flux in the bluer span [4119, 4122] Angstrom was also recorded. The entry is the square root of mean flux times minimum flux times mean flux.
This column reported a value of 11.8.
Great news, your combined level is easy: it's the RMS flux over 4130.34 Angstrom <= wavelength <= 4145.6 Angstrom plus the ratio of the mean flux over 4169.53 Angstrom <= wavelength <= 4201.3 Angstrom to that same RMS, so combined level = 6.16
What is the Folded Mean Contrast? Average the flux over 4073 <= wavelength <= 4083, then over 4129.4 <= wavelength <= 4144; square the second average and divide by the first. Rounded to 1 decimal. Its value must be 5.2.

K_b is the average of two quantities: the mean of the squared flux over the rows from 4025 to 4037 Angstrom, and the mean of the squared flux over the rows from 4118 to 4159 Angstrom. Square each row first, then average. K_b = 27.9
